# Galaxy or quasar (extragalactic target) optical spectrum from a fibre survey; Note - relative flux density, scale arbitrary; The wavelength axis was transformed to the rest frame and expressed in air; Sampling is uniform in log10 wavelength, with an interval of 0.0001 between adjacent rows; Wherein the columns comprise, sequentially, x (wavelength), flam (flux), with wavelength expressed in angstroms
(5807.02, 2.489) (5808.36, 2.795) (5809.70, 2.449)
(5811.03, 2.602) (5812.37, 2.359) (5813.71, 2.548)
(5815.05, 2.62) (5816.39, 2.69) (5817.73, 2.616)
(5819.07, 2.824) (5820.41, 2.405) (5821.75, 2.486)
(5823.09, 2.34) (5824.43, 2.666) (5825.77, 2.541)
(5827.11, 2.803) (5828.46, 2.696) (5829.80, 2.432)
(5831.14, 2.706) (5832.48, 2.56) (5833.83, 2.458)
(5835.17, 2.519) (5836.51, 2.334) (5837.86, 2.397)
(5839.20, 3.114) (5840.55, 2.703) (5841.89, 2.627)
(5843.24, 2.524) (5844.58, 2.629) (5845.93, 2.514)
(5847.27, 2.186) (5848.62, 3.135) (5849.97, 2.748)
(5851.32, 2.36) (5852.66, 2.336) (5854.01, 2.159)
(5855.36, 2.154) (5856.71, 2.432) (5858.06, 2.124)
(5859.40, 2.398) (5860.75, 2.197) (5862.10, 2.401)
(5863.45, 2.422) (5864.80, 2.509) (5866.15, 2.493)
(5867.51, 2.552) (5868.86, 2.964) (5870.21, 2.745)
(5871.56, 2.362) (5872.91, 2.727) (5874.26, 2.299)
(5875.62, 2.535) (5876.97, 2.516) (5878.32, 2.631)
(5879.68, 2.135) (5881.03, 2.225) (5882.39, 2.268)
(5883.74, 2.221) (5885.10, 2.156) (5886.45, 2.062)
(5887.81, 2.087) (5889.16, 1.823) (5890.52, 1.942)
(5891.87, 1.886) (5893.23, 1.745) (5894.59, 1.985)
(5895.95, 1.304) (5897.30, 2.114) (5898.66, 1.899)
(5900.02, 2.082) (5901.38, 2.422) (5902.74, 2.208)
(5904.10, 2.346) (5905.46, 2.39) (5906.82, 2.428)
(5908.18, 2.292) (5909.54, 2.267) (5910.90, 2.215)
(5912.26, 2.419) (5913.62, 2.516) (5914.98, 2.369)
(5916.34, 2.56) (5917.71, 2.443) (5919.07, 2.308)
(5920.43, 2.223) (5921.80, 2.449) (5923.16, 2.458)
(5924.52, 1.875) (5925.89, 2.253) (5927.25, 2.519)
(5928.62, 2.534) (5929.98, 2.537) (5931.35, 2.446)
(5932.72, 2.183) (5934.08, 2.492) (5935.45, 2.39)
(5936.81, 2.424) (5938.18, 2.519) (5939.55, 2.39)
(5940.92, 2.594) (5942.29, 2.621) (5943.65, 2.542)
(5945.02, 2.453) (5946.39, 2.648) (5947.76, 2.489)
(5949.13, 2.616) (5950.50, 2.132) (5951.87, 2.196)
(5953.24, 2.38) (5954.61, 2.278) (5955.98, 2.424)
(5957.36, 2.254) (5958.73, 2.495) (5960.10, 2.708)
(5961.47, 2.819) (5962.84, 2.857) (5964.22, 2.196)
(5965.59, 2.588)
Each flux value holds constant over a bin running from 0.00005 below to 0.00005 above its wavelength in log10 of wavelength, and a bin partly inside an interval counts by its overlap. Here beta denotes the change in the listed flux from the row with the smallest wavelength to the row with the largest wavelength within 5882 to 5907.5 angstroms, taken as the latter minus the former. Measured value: 0.16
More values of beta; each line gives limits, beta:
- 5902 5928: 0.31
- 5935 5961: 0.32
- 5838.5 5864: -0.69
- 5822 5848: -0.15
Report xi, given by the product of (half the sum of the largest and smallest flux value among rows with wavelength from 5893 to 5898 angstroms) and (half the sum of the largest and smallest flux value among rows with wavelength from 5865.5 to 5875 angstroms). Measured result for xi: 4.5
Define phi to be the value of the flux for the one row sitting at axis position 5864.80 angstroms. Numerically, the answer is 2.509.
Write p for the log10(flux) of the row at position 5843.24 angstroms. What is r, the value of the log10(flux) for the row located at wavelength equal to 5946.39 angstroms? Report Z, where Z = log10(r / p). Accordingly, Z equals 0.02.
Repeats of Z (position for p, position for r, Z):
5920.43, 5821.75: 0.06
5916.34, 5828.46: 0.02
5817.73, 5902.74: -0.08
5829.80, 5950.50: -0.07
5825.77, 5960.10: 0.03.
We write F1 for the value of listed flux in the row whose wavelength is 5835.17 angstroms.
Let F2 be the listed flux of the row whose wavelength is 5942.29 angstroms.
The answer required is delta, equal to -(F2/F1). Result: -1.04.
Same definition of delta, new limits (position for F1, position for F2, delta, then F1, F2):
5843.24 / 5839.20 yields -1.23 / 2.524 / 3.114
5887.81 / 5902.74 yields -1.06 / 2.087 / 2.208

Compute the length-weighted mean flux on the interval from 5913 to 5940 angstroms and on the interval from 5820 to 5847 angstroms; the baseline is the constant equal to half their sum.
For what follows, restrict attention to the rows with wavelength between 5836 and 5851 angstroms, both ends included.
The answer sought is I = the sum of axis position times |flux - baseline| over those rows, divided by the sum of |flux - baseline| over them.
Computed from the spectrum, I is 5844.0 angstroms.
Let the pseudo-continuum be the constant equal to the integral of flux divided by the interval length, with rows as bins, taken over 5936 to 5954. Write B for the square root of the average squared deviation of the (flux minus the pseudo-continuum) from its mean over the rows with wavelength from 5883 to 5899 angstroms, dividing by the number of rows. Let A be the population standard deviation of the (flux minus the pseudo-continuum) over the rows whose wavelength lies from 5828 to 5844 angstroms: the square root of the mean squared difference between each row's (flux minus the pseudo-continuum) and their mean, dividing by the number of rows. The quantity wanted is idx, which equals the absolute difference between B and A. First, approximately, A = 0.20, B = 0.23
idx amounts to 0.036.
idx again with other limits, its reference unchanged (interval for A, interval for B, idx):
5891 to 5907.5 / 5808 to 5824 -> 0.165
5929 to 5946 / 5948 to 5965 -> 0.130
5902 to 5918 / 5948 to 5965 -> 0.135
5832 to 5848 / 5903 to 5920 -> 0.120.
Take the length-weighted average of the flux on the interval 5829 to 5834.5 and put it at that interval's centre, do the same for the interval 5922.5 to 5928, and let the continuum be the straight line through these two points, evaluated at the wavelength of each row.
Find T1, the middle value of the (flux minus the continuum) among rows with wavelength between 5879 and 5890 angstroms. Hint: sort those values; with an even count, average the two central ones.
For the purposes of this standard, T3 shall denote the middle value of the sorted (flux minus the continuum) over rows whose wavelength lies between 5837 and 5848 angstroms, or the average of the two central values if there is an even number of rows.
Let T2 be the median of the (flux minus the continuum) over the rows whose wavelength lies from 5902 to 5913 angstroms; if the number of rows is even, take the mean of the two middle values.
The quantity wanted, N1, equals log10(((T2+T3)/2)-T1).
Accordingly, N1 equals -0.6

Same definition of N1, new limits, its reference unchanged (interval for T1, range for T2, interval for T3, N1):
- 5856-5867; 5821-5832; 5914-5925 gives -0.9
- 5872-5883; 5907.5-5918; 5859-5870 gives -1.2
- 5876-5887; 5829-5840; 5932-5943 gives -0.6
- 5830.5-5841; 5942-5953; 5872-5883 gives -0.9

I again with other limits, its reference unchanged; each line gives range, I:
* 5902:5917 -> 5908.5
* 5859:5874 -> 5867.4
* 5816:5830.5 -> 5822.8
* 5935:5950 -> 5942.6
